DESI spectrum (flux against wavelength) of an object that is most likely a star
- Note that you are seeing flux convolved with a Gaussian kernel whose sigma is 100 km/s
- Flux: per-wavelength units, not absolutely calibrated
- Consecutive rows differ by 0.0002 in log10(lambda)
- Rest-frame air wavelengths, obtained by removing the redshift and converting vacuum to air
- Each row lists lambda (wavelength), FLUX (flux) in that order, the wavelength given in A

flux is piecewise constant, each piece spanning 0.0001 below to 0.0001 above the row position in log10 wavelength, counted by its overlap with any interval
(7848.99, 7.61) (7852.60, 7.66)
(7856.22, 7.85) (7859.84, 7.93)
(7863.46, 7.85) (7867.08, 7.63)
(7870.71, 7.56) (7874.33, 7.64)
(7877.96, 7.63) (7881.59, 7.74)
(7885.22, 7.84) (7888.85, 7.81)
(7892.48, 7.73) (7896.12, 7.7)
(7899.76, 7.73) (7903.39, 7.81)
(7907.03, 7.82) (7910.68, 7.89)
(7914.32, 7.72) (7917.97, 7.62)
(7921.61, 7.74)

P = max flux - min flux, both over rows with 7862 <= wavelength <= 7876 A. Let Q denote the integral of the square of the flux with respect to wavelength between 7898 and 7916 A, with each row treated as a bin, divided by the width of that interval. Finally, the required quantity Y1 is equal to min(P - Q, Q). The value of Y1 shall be -60.5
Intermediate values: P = 0.29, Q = 60.8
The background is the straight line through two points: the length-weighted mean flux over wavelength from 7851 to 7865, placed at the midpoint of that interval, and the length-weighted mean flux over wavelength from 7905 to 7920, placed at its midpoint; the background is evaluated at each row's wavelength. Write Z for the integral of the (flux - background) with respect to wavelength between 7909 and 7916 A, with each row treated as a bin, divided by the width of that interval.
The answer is 0.04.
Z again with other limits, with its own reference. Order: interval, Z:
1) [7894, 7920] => -0.01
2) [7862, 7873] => -0.14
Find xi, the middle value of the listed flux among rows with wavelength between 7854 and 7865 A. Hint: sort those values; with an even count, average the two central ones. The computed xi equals 7.850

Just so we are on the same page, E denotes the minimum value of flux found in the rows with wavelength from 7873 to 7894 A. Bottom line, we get 7.63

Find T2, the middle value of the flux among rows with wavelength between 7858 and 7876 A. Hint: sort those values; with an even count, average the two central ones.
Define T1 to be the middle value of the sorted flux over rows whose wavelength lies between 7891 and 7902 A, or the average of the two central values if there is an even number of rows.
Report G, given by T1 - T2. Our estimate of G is 0.09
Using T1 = 7.73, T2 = 7.64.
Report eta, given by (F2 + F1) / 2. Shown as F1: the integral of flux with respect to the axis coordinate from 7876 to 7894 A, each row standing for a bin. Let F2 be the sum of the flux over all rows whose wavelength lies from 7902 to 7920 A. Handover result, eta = 89.2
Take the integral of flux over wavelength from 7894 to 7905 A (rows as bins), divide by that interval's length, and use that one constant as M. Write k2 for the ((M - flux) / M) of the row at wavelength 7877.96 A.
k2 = 0.01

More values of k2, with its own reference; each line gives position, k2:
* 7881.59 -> 0.00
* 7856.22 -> -0.01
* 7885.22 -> -0.01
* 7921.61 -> 0.00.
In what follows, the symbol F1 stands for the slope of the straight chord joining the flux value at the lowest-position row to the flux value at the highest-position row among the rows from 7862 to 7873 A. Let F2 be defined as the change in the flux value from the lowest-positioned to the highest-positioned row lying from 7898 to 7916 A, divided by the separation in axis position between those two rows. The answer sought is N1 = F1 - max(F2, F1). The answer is -0.039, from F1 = -0.040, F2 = -0.001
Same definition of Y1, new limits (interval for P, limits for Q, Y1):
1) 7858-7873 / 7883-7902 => -59.9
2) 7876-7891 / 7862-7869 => -59.5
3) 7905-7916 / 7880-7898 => -60.1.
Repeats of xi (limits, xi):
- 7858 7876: 7.640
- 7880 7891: 7.810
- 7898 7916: 7.810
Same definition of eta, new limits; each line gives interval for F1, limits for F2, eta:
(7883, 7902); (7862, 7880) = 92.9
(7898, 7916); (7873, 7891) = 89.5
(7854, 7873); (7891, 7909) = 93.1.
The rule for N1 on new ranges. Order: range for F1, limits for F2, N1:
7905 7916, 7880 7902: -0.013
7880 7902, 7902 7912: -0.012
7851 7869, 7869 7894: -0.010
